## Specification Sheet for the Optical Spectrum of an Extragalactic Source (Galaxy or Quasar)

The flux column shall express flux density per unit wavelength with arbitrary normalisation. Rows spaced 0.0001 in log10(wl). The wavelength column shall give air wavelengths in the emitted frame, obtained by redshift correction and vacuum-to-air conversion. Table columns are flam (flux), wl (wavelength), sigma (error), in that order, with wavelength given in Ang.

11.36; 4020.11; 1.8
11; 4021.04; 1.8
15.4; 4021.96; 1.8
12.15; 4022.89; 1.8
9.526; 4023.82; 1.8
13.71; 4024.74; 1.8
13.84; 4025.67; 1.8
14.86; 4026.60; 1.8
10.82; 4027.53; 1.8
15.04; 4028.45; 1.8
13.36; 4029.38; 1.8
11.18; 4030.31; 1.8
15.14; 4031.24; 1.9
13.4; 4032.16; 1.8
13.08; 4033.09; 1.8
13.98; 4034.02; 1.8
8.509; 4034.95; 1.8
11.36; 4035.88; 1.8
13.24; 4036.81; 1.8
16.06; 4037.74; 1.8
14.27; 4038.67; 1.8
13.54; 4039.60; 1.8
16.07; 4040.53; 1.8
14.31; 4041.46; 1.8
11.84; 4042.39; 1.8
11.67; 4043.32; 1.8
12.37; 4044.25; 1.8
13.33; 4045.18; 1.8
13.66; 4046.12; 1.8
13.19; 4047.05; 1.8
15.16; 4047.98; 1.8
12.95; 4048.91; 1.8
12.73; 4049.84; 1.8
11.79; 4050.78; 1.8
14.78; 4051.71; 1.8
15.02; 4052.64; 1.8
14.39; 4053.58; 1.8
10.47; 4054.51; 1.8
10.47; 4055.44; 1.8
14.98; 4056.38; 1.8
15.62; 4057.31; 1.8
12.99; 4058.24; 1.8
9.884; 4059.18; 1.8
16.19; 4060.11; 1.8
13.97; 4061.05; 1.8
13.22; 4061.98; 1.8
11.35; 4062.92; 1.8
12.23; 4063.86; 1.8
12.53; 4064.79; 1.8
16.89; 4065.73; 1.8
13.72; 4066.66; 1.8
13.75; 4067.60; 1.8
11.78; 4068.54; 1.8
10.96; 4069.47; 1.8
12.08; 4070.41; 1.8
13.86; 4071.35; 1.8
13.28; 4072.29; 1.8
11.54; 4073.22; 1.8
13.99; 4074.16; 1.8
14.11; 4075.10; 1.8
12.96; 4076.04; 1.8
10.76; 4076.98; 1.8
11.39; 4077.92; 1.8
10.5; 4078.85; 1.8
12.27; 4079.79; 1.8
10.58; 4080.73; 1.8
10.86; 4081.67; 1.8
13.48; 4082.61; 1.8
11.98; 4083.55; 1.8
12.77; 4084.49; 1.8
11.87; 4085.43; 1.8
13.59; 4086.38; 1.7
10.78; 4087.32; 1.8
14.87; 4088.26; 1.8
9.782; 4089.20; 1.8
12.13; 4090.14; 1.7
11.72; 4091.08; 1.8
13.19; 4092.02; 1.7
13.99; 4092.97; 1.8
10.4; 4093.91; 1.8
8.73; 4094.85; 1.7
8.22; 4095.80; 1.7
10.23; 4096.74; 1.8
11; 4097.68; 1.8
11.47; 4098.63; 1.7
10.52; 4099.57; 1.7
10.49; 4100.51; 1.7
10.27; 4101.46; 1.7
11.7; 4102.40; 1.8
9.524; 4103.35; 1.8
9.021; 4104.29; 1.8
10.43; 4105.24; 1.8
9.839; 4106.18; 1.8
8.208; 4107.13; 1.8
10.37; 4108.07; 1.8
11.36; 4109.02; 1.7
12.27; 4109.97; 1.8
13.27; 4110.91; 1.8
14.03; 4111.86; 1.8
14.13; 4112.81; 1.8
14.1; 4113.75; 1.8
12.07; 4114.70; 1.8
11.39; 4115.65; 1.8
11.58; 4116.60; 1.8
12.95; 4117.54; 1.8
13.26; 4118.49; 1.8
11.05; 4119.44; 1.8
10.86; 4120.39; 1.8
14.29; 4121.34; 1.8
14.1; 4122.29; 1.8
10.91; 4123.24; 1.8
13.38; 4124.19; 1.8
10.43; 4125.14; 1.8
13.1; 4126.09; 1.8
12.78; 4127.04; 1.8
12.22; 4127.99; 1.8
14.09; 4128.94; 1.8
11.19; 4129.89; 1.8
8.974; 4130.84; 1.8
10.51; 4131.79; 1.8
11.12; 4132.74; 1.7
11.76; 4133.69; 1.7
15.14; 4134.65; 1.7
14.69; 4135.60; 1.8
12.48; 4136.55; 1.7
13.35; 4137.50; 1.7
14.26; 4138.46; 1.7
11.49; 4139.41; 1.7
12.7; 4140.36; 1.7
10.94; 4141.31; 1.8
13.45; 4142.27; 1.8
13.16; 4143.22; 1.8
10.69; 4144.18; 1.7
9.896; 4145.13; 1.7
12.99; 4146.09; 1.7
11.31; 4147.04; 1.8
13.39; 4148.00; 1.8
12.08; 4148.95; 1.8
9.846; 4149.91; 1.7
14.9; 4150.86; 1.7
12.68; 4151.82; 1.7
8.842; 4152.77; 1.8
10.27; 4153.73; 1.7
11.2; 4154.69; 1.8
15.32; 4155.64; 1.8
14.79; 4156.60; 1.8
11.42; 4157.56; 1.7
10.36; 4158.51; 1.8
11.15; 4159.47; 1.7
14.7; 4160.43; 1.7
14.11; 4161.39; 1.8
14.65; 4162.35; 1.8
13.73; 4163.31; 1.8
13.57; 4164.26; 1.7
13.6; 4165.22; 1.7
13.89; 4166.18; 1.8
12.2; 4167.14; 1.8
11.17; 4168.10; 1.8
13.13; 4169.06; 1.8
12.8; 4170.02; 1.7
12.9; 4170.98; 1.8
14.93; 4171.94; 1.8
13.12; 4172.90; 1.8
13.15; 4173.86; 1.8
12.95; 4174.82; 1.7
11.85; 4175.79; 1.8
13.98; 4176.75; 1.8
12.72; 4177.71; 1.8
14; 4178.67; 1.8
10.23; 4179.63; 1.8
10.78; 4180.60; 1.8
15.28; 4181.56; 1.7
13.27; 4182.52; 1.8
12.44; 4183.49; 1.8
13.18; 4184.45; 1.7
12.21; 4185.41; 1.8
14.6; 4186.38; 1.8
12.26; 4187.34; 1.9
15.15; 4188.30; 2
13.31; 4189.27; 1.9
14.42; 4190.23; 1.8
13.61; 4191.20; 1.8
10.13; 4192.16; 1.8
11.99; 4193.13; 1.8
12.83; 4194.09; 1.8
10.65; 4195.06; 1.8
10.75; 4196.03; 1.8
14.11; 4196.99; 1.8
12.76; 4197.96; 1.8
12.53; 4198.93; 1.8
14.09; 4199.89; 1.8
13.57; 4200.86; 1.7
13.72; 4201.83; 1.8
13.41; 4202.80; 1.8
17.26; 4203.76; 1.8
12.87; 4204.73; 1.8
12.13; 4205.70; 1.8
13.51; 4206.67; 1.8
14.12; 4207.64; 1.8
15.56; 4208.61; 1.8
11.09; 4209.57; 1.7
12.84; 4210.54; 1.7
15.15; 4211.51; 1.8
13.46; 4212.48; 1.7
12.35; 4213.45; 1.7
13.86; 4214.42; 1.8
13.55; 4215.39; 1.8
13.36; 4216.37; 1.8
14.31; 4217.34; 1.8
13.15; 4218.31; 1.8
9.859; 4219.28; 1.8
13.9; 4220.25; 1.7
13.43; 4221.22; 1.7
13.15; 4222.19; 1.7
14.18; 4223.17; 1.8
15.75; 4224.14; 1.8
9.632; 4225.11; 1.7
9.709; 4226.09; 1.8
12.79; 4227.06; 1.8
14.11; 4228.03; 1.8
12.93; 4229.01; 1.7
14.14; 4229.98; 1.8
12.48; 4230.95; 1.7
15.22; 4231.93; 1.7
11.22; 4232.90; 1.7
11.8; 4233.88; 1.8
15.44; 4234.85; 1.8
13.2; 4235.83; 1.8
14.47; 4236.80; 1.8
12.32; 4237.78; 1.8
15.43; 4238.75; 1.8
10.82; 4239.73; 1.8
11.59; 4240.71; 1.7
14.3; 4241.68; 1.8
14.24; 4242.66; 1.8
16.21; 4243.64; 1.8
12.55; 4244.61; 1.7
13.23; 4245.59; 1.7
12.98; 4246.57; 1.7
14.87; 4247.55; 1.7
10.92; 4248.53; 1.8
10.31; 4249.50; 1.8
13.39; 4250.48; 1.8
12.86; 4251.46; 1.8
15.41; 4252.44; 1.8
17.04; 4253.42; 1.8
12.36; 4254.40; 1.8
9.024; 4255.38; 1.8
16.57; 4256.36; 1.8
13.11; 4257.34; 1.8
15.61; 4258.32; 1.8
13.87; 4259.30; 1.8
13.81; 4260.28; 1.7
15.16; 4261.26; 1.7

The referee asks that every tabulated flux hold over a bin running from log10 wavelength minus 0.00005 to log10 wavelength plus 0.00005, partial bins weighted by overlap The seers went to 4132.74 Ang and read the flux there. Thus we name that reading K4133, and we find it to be 11.12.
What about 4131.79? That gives 10.51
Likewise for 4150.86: 14.9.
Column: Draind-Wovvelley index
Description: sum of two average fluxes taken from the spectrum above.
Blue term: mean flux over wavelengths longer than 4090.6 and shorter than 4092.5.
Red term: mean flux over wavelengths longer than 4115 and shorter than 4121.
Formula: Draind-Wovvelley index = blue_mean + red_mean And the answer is 24.3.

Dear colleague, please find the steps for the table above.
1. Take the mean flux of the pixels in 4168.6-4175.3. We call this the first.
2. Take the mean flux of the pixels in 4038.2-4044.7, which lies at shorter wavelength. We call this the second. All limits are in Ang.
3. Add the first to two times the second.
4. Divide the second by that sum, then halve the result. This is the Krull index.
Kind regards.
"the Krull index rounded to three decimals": 0.167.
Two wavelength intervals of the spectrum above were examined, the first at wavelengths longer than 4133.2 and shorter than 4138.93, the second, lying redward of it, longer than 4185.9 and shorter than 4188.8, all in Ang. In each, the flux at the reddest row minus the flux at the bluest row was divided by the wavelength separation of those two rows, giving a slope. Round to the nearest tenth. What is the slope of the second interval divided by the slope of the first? 0.5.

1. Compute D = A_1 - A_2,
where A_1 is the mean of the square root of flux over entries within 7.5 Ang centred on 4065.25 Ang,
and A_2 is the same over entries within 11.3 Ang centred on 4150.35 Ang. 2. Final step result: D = 0.19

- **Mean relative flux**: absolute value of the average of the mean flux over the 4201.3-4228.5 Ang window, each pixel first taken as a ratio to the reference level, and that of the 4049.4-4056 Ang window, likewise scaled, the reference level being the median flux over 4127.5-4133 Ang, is 1.17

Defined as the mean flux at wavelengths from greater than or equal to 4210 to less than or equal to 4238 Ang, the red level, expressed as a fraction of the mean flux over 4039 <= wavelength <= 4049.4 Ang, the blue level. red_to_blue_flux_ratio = 0.98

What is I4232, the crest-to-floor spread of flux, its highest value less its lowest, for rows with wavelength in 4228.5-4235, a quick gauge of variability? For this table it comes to 4.2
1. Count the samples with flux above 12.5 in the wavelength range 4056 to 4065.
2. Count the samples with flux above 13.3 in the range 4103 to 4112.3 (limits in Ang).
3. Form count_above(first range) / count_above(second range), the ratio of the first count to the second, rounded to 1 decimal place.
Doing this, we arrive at 7.0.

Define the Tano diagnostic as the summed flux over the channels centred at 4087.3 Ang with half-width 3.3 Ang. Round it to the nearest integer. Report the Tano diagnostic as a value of 86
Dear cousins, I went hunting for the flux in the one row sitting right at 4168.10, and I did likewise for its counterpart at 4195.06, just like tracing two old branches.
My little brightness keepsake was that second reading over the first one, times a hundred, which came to 95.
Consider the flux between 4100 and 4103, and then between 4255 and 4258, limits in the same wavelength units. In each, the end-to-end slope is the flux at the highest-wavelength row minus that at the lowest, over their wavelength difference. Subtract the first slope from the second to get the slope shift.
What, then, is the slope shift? 1.4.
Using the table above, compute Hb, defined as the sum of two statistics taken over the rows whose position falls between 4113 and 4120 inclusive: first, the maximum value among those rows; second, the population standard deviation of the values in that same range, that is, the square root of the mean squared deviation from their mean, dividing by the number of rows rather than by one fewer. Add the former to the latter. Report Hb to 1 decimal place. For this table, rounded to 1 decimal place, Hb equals 15.1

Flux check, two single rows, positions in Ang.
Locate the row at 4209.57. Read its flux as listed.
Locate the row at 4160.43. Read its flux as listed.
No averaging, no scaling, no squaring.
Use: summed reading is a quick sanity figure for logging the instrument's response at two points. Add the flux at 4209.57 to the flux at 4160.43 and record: 25.8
